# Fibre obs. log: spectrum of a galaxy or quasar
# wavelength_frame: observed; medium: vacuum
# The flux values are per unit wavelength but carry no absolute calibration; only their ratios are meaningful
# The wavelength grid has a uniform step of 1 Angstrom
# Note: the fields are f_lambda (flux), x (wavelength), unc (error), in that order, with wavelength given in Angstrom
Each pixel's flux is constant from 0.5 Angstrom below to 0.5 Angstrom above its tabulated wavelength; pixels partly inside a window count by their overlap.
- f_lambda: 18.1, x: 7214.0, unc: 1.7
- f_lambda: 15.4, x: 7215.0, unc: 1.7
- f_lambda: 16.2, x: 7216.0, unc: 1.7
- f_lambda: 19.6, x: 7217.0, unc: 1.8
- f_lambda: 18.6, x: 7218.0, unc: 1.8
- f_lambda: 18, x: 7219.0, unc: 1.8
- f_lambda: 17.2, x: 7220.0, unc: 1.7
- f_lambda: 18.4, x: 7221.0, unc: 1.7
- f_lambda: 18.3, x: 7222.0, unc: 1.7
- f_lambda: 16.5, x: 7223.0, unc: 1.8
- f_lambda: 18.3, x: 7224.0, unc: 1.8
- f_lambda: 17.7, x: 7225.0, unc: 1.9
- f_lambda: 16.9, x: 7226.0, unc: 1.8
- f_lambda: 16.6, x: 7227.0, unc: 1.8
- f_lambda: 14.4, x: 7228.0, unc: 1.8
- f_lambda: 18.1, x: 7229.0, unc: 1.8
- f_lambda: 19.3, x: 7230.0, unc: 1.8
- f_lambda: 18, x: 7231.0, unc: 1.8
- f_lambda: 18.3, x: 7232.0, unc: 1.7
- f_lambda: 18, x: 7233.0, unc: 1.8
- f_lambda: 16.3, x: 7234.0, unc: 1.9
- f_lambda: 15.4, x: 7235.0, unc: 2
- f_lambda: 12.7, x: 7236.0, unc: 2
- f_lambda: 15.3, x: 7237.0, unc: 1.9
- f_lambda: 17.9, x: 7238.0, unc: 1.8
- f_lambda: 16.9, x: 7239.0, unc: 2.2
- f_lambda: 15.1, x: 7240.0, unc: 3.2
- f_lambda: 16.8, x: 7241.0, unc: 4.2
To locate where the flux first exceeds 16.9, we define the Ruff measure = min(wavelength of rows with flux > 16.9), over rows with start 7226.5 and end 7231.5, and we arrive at 7229.0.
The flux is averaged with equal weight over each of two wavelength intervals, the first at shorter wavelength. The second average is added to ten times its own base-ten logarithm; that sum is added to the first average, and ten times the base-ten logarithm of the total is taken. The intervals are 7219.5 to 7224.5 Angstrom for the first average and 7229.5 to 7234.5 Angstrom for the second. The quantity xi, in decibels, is 16.8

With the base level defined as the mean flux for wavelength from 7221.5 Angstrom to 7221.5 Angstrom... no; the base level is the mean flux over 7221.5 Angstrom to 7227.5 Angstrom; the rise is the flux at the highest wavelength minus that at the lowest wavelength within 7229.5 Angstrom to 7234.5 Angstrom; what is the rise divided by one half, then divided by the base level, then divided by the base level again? -0.020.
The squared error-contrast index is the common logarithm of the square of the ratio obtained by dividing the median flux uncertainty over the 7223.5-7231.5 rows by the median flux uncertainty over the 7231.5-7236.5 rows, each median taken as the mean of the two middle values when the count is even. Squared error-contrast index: -0.0470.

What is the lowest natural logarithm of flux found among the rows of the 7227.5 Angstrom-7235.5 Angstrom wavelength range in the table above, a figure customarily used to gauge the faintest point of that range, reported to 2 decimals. 2.67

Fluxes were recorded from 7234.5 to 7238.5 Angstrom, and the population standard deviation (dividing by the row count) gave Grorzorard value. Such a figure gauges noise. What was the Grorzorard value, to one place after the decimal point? 1.8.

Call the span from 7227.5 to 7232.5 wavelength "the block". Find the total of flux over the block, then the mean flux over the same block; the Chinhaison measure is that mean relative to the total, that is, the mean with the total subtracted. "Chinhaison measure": -70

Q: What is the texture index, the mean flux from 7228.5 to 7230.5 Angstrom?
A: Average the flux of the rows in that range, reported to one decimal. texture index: 18.7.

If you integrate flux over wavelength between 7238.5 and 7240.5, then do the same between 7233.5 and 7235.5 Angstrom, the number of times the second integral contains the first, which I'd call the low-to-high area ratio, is 0.99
